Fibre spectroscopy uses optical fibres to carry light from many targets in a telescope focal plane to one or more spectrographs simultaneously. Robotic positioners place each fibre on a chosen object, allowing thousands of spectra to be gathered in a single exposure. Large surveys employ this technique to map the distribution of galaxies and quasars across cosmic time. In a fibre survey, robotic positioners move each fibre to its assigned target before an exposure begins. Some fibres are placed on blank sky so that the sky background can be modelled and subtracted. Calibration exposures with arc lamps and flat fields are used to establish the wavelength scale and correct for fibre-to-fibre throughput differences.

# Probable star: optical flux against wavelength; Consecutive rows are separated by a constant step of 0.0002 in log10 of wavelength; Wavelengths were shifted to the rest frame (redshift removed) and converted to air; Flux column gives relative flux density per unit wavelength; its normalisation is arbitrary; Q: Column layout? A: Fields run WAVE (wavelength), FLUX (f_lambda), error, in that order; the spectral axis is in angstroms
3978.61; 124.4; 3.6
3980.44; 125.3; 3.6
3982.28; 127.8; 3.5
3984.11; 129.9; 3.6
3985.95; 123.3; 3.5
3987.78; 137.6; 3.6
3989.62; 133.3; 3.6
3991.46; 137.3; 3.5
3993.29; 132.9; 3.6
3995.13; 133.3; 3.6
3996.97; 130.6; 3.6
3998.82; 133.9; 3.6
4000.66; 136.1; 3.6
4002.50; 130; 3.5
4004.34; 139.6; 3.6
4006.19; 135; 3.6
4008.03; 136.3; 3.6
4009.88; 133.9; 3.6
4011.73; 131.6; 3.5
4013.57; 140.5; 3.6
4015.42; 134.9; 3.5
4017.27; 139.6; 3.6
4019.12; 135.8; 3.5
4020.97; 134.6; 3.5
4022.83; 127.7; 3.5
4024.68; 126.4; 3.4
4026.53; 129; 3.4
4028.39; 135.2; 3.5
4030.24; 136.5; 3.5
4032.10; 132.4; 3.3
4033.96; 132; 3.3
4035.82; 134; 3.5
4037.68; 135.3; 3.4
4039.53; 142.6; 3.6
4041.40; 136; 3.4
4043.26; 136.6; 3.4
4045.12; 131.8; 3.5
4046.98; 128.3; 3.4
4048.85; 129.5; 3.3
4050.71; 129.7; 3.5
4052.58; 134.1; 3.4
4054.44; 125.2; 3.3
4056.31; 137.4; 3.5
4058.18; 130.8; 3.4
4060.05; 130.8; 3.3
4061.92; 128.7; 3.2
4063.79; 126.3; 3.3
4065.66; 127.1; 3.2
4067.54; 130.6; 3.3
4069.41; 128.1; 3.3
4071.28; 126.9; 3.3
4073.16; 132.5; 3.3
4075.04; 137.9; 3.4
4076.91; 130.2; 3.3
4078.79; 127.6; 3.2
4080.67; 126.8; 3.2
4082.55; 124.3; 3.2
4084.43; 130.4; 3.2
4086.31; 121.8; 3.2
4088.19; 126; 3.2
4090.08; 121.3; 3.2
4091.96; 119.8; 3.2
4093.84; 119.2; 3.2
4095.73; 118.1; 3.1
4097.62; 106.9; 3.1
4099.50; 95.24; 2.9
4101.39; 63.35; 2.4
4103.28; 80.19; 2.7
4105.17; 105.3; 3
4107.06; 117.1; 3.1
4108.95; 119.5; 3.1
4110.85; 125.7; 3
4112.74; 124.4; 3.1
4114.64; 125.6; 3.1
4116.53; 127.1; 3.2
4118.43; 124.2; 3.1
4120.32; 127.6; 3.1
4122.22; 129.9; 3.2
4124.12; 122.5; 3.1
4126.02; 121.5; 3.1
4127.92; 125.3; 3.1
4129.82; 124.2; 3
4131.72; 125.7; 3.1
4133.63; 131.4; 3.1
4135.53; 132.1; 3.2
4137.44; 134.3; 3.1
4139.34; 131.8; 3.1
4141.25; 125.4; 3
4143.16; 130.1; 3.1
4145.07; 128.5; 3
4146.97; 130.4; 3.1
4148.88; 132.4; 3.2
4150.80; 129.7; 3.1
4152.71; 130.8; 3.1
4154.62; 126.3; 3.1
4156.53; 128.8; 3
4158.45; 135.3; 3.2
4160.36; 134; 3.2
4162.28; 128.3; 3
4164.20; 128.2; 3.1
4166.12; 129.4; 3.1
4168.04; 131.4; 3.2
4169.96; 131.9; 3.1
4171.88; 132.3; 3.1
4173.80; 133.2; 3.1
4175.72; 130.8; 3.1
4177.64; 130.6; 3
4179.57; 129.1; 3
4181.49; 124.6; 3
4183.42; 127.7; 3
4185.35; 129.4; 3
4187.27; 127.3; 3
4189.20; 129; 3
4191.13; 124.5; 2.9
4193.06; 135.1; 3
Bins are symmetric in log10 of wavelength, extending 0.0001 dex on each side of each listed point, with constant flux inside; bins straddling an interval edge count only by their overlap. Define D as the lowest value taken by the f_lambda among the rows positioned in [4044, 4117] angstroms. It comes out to 63.35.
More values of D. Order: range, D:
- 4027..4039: 132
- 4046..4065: 125.2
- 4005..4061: 125.2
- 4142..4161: 126.3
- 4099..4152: 63.35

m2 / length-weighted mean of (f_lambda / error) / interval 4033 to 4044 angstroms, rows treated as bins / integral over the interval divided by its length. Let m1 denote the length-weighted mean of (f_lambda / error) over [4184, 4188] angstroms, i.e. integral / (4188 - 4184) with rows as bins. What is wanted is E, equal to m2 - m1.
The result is -3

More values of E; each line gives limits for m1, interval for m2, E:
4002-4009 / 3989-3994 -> 0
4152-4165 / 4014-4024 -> -4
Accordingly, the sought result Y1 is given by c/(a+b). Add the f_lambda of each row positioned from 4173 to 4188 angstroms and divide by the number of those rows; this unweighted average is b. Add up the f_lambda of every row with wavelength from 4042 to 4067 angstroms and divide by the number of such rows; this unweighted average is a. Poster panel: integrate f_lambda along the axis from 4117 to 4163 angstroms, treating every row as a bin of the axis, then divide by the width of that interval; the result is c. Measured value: 0.496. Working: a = 130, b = 129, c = 129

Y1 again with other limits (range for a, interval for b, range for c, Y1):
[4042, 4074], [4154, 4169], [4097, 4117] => 0.414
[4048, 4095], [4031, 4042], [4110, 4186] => 0.489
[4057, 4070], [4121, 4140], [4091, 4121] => 0.438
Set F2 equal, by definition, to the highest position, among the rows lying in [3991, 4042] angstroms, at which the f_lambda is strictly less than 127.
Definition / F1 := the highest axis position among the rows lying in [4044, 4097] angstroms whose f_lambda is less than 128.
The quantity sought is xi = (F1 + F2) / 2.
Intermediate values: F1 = 4095.73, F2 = 4024.68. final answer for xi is 4060.2 angstroms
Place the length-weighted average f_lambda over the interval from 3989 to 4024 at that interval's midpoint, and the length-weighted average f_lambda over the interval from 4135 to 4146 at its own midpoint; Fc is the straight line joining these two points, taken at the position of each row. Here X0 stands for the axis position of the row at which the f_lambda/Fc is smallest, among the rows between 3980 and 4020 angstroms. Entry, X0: 3985.95 angstroms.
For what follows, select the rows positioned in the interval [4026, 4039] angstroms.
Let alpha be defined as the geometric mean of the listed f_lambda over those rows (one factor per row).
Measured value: 133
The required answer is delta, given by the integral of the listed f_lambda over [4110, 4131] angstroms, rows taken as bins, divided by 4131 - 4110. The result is 125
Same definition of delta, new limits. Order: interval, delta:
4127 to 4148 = 129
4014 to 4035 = 133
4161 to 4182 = 130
